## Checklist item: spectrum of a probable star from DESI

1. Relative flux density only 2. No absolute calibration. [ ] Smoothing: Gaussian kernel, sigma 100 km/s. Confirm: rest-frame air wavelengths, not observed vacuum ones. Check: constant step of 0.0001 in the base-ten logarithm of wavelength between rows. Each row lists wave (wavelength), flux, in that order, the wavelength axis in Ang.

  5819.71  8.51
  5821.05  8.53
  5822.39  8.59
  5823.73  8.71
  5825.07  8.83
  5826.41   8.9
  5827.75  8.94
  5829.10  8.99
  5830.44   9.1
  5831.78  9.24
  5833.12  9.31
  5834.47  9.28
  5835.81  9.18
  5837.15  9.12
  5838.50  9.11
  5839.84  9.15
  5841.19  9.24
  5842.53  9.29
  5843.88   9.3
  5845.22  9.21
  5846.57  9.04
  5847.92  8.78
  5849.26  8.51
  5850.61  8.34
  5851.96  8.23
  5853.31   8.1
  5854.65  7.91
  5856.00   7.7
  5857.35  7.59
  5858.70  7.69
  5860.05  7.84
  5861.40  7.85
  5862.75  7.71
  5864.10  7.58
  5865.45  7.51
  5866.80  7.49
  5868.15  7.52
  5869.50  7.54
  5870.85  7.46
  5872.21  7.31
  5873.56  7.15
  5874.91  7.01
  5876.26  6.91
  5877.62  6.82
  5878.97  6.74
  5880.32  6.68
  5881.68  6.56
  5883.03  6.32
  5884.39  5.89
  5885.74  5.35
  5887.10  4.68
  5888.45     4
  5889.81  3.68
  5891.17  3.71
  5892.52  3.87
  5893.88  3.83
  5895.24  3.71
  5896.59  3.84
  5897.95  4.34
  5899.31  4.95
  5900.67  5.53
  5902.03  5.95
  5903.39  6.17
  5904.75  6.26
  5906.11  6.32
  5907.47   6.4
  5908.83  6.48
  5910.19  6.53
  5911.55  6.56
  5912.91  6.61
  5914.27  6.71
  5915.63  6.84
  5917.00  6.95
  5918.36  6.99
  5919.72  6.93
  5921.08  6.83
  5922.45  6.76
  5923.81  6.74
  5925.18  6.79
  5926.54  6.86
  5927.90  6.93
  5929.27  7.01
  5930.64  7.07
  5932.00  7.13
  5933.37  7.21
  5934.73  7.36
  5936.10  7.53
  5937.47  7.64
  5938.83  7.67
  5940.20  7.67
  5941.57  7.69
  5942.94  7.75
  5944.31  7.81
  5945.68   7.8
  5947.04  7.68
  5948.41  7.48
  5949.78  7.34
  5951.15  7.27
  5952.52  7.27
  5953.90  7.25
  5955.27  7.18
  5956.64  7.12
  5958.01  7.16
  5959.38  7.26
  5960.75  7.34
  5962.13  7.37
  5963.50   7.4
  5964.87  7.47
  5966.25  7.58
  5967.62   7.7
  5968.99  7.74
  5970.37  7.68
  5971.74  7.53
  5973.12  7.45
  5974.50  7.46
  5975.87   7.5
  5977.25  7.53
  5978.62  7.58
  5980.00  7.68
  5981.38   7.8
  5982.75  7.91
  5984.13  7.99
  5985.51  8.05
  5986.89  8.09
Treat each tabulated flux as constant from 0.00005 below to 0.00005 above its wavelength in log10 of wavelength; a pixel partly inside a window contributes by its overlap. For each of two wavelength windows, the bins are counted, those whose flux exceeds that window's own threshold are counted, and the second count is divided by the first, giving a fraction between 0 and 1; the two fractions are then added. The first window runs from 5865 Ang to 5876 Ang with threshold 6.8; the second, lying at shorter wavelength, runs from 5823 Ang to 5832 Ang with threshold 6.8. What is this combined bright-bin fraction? 2.0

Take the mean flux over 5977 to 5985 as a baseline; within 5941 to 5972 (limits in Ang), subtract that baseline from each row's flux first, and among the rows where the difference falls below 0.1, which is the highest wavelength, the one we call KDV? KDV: 5971.74 Ang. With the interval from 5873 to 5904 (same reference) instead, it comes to 5903.39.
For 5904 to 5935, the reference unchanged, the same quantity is 5934.73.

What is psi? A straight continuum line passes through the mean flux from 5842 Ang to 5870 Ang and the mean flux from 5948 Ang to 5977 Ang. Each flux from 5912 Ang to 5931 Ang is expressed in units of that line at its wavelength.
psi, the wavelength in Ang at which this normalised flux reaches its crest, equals 5930.64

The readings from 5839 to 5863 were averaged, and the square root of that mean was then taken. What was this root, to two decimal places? 2.90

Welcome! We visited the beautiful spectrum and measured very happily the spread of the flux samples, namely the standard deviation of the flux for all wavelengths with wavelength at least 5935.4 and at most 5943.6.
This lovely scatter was 0.07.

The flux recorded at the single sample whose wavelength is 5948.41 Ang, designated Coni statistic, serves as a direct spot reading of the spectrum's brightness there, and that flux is 7.48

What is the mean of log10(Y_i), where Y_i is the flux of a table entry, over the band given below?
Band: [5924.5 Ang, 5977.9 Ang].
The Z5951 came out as 0.87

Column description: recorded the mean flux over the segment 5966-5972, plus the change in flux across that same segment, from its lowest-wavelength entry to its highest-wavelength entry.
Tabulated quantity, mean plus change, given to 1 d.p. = 7.6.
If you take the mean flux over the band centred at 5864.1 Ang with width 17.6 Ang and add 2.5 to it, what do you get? 10.1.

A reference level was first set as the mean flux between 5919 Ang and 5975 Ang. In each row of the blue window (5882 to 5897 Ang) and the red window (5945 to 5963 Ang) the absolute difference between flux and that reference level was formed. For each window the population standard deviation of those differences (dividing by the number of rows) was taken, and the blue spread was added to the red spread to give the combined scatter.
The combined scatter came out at 1.1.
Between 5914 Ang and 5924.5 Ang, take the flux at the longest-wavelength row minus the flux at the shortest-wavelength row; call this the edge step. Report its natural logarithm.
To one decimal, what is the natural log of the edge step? -3.5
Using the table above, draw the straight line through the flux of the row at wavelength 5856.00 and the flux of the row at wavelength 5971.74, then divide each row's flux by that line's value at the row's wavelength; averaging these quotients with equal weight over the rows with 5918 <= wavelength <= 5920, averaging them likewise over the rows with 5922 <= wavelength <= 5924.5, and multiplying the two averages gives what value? 0.81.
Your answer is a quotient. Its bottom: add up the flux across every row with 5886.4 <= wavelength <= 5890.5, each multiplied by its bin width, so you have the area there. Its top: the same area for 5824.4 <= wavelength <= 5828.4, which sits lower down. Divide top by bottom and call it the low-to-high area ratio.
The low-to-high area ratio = 2.1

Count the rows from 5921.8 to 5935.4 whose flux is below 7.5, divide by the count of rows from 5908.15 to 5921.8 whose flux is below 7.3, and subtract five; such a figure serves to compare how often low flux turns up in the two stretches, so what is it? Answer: -4.00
